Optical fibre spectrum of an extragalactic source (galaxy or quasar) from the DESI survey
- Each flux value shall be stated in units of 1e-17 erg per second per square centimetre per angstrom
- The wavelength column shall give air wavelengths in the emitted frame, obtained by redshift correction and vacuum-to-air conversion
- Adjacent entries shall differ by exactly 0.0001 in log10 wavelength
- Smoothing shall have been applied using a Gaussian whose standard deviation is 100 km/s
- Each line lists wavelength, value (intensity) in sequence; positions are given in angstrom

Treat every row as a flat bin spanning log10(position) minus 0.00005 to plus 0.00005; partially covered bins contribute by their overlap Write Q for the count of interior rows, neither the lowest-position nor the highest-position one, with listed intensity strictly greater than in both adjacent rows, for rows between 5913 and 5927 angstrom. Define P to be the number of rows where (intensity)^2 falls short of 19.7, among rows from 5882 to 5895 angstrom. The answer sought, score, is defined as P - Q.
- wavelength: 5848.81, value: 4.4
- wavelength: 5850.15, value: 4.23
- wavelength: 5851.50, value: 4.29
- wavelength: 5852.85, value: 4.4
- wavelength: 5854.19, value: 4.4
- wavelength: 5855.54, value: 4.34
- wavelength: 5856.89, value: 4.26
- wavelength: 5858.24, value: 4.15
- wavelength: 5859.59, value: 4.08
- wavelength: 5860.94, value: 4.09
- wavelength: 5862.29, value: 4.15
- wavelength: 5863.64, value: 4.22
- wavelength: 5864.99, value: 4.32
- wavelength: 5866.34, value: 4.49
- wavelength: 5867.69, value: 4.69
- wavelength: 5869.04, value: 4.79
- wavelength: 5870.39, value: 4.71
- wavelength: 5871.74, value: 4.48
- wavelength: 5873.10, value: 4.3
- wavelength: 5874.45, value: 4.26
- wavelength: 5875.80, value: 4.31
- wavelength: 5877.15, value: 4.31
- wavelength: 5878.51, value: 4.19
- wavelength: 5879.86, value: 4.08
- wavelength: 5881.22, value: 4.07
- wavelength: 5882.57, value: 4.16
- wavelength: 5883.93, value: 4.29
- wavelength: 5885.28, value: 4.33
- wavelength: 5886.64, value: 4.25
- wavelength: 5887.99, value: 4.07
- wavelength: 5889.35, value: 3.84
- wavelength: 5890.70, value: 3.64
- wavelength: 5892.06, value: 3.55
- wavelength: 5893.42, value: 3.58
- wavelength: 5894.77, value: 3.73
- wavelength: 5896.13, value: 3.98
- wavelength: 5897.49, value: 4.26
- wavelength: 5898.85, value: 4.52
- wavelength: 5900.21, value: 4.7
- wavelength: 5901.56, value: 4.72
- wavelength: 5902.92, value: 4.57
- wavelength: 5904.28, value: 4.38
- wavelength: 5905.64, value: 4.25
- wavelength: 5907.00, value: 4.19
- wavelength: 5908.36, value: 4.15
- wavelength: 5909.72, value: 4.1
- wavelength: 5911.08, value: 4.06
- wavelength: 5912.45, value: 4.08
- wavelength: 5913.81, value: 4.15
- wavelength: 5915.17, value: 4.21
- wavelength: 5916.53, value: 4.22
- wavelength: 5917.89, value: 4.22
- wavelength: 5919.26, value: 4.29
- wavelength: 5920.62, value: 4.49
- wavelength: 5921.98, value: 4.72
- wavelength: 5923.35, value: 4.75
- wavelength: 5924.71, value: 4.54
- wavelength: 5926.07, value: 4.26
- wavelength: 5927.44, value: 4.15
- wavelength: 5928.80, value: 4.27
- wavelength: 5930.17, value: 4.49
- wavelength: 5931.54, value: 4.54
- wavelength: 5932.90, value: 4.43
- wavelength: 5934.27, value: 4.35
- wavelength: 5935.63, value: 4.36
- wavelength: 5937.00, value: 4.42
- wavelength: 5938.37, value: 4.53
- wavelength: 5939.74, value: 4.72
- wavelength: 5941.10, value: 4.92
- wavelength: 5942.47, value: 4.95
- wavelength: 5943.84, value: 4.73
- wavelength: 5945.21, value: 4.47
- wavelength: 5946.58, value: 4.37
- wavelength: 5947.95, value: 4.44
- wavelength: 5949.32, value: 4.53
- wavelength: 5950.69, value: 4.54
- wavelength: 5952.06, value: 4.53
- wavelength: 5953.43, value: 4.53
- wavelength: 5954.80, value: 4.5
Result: 9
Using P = 10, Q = 1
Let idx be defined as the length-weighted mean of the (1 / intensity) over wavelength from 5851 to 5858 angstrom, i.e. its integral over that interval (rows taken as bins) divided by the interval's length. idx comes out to 0.231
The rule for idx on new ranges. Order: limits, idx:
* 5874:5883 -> 0.238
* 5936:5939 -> 0.224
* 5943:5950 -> 0.221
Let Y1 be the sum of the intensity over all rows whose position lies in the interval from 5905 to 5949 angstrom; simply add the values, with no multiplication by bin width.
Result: 141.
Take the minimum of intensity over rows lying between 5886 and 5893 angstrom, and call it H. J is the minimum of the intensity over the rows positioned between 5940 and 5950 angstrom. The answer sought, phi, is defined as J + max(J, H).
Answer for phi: 8.7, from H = 3.55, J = 4.37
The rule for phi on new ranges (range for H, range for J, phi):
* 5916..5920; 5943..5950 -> 8.7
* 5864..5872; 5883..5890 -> 8.2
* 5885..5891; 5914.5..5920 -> 8.4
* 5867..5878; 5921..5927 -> 8.5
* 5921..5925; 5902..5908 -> 8.7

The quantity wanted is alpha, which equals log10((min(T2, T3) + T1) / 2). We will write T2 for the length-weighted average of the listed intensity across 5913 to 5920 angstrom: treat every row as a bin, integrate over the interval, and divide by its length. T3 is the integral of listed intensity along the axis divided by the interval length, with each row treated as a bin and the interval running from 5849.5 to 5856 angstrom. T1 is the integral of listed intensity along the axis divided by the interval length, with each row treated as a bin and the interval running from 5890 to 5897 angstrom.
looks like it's 0.598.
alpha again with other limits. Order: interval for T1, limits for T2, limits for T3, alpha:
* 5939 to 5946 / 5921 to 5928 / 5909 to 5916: 0.647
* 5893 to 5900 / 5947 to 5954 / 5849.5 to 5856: 0.624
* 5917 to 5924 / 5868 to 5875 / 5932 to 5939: 0.649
